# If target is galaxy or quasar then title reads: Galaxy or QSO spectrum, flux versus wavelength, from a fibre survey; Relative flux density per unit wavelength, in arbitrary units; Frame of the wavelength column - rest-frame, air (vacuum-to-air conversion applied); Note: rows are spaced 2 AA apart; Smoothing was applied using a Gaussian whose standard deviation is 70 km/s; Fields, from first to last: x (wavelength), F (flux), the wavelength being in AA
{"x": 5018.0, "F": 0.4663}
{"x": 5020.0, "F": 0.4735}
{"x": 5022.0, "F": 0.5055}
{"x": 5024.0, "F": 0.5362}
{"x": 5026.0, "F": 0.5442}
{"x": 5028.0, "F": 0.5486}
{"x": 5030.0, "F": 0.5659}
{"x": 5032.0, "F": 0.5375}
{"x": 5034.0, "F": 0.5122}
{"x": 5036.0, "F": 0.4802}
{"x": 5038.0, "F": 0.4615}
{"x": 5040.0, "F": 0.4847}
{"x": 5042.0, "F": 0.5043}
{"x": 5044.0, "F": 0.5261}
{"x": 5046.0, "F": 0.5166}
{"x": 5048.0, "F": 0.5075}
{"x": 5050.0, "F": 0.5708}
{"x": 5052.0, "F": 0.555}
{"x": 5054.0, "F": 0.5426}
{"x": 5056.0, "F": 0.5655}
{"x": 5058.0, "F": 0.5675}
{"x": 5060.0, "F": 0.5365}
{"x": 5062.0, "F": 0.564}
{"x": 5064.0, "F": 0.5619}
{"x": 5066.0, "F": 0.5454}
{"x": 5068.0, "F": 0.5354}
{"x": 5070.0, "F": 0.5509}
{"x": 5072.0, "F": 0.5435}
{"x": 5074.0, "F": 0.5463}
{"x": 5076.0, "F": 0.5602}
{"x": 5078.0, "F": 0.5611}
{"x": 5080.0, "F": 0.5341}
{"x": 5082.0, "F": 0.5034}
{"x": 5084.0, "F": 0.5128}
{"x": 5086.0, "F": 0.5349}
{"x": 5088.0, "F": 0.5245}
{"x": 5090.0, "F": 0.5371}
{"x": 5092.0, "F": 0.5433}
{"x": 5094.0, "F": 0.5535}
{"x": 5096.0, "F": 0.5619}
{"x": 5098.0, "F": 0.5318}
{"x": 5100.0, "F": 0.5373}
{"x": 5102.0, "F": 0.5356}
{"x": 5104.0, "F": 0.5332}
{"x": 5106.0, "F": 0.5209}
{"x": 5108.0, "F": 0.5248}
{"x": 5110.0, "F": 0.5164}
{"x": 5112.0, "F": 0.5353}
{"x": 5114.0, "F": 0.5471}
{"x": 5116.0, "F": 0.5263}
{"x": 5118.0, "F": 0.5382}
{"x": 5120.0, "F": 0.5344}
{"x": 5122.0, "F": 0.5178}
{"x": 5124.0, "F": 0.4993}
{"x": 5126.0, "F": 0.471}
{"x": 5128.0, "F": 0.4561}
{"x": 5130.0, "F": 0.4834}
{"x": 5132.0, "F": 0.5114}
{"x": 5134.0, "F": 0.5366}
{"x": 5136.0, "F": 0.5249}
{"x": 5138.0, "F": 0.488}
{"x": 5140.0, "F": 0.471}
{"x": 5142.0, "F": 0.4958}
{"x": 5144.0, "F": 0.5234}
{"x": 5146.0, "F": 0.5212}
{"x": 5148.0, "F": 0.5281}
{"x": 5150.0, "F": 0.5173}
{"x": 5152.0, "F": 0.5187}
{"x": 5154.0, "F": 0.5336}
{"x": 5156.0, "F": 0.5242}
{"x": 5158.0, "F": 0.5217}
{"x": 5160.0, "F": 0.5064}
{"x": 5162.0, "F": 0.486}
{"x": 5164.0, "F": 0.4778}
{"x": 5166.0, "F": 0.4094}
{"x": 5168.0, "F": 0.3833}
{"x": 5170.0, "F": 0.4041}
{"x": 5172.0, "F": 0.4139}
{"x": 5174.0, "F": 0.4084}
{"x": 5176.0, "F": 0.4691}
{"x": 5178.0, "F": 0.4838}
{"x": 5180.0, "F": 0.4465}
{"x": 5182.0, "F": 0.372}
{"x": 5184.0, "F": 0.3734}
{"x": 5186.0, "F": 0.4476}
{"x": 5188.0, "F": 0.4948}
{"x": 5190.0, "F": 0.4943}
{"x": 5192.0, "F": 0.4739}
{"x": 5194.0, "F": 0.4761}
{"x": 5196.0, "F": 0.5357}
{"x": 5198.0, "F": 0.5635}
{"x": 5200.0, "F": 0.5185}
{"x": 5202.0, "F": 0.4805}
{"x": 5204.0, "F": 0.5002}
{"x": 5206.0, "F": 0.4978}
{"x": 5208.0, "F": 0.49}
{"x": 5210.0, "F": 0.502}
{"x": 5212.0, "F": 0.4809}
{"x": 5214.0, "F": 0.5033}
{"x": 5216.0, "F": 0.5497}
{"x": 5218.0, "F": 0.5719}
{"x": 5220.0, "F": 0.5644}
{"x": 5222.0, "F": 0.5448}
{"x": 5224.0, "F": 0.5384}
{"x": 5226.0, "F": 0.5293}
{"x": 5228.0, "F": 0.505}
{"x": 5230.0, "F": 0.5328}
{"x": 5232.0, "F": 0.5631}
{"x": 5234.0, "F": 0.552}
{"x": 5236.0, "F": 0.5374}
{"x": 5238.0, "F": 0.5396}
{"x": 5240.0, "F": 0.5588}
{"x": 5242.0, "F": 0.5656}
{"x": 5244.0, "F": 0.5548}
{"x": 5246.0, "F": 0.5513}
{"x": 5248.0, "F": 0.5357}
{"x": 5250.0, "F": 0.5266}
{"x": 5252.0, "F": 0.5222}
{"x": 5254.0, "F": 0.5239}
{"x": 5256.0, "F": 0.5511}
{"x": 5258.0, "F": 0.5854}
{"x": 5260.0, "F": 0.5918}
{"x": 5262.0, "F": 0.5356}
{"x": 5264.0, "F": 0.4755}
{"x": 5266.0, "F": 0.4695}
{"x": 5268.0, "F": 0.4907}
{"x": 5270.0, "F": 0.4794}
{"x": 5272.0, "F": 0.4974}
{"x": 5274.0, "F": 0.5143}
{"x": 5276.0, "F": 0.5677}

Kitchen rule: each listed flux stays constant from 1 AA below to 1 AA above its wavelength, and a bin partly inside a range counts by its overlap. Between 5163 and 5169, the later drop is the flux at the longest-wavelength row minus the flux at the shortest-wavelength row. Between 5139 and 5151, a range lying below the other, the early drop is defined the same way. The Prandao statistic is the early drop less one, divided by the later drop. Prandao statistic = 10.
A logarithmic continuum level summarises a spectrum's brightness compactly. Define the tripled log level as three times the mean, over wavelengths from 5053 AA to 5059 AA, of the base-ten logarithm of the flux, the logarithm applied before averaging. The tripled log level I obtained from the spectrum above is -0.76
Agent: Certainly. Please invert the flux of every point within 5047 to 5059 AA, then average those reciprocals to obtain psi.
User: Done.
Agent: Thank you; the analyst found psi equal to 1.82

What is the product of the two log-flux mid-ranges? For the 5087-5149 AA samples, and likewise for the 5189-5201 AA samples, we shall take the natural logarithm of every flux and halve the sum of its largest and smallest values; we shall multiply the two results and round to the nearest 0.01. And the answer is 0.45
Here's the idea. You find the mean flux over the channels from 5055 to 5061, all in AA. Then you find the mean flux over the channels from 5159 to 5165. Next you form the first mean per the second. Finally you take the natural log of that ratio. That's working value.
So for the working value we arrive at 0.13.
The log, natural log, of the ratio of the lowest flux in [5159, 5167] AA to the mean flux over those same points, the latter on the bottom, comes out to -0.14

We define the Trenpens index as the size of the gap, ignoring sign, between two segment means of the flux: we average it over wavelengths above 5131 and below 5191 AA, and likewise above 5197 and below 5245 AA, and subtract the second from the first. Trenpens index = 0.055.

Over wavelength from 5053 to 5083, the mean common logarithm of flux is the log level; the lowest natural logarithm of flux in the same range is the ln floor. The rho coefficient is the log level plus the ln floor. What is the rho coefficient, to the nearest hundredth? -0.95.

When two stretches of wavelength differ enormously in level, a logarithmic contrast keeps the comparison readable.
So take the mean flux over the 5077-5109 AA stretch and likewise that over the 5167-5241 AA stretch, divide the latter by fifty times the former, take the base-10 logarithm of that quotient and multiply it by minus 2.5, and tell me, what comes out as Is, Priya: 4.33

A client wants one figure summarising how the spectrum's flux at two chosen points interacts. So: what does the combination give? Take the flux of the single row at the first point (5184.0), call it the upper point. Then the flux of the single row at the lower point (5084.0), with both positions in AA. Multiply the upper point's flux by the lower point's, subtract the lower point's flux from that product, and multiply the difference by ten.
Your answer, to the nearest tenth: -3.2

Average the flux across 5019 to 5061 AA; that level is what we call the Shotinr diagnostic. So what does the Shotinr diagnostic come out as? 0.526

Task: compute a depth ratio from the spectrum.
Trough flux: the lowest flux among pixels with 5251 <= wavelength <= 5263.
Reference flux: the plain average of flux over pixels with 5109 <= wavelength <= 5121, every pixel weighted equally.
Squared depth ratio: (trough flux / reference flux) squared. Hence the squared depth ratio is 0.96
